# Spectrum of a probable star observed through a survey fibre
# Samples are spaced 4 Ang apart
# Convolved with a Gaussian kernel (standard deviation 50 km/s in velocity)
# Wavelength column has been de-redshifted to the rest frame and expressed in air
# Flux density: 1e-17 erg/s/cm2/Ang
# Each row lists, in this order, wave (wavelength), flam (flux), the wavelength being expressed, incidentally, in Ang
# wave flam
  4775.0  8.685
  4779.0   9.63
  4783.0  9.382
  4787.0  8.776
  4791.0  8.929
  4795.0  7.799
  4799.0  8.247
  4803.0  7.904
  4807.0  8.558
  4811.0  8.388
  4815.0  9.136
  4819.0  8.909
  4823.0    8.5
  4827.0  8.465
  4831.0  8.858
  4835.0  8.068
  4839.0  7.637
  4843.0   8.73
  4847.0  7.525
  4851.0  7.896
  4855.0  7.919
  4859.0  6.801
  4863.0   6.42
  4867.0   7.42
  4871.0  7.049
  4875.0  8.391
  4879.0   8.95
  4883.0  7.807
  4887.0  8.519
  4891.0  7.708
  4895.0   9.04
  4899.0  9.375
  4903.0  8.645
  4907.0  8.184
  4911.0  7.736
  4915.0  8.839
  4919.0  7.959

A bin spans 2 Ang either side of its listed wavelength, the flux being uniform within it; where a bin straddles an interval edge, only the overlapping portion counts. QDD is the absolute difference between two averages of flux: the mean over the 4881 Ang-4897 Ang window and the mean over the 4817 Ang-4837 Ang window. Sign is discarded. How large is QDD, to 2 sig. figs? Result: 0.29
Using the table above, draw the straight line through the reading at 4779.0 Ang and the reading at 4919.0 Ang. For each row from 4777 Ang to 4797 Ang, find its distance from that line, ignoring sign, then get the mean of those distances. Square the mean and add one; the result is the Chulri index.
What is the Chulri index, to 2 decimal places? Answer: 1.40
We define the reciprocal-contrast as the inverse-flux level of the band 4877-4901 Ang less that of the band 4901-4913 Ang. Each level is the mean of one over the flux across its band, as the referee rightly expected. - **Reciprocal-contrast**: -0.005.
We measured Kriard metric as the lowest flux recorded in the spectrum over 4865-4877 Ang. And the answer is 7.049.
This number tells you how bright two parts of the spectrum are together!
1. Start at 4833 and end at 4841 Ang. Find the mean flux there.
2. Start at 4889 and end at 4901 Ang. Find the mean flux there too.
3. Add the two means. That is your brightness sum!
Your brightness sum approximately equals 16.56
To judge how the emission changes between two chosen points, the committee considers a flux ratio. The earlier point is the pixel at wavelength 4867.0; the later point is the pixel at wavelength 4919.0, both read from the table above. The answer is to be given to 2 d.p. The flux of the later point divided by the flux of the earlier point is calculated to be 1.07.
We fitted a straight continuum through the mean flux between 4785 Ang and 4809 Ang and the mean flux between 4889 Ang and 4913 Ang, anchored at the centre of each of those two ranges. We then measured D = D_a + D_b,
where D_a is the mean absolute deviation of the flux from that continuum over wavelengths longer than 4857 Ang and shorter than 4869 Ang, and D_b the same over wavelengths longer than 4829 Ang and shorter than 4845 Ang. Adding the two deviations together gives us 2.01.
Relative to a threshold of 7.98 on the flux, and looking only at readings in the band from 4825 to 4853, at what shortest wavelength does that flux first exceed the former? 4827.0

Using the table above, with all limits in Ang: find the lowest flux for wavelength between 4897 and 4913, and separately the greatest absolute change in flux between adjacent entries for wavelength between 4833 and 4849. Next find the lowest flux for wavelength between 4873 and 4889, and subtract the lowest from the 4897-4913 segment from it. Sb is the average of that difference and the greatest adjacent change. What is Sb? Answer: 0.6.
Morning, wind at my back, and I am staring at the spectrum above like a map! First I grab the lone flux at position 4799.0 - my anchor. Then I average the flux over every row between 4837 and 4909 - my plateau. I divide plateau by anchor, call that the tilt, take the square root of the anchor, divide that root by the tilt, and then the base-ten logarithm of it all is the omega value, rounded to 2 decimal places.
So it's 0.47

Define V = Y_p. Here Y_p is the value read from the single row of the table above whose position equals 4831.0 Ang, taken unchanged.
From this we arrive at 8.858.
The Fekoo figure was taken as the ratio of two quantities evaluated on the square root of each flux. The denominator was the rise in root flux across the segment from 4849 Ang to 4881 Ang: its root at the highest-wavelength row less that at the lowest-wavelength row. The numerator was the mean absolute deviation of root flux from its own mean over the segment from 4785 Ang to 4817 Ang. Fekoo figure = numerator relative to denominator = 0.36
